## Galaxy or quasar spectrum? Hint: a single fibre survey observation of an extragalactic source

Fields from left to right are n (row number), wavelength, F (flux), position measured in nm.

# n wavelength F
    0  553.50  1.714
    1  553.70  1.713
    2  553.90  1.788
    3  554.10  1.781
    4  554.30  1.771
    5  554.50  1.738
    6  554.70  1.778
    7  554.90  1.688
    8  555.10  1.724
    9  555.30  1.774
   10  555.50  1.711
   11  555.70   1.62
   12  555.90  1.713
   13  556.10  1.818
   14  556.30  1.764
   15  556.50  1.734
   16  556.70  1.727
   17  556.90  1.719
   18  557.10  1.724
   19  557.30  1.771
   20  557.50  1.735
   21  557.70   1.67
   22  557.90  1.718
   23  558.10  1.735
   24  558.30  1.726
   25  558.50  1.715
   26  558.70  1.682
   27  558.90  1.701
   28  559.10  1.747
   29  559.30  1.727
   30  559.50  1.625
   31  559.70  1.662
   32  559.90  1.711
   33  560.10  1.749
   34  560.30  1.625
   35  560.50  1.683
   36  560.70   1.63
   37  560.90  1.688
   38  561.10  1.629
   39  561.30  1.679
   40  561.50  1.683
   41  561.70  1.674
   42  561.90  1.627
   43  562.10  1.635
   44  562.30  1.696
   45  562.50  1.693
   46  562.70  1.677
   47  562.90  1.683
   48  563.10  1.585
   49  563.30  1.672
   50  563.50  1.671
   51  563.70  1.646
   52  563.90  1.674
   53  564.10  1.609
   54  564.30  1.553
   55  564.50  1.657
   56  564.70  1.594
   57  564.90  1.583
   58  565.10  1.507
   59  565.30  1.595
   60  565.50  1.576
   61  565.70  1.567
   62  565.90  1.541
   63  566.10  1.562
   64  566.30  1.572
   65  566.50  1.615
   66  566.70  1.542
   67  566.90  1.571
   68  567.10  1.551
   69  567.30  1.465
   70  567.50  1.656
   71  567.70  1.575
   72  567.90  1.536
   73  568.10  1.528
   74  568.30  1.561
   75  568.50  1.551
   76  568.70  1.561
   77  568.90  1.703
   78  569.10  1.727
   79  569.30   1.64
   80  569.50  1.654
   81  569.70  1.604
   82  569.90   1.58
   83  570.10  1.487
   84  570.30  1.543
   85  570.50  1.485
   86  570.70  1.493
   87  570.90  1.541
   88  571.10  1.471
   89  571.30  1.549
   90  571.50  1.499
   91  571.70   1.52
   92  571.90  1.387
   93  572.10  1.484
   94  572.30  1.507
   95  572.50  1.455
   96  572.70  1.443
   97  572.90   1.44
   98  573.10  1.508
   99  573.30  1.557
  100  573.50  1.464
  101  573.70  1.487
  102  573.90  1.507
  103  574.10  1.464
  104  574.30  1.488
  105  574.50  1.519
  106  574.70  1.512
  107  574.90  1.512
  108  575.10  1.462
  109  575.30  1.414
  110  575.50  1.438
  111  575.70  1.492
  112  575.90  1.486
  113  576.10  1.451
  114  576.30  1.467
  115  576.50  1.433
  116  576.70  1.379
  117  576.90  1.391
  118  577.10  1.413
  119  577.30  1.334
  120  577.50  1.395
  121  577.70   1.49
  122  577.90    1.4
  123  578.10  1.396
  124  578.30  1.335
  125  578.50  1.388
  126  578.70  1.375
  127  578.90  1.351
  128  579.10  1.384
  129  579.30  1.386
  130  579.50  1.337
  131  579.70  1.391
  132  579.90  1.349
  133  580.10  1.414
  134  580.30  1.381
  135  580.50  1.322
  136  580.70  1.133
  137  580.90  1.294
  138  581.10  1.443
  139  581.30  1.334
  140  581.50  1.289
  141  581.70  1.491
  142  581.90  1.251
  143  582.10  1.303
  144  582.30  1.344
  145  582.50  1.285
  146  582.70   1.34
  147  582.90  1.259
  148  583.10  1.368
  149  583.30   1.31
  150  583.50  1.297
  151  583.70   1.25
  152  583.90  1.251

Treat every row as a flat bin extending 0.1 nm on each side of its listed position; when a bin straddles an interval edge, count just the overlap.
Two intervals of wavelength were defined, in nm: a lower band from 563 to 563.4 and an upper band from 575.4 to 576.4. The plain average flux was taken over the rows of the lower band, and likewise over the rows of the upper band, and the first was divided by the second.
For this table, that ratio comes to 1.11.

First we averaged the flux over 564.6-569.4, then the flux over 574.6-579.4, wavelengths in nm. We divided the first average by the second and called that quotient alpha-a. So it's 1.11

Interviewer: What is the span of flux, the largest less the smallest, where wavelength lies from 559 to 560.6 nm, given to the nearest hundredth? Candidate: 0.12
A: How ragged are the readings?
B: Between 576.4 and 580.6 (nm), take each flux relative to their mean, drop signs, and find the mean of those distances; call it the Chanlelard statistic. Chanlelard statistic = 0.027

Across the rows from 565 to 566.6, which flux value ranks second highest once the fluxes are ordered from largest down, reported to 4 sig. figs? 1.595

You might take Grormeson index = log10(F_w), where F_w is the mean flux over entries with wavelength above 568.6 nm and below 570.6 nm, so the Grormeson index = 0.20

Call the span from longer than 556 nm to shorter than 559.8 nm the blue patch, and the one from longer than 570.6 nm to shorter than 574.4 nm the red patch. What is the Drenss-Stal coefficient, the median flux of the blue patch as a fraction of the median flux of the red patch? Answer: 1.16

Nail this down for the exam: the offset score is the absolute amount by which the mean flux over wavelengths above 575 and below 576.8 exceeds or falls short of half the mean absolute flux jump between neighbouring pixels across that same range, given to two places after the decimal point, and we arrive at 1.43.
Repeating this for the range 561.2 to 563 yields 1.66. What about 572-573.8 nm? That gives 1.46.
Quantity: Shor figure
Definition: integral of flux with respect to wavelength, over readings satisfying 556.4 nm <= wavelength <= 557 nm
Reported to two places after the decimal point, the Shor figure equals 1.04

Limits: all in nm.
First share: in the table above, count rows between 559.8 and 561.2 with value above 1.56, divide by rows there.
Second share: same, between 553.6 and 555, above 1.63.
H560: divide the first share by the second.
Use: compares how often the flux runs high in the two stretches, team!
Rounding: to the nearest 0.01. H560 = 1.00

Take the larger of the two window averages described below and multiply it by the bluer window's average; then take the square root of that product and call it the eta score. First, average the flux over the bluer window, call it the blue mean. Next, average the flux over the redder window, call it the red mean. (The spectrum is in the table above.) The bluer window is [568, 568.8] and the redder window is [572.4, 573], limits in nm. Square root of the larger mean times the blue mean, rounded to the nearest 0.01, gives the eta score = 1.55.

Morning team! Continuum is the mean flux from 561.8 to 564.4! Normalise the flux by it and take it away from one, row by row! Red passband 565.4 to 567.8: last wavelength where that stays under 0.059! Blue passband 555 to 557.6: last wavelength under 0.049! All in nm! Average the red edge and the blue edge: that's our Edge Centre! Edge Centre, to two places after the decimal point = 562.60 nm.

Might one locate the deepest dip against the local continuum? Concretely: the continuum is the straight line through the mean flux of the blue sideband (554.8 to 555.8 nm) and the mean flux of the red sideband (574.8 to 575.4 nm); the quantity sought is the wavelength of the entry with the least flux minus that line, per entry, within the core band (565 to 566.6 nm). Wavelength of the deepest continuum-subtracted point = 565.10 nm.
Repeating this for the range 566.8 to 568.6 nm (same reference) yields 567.30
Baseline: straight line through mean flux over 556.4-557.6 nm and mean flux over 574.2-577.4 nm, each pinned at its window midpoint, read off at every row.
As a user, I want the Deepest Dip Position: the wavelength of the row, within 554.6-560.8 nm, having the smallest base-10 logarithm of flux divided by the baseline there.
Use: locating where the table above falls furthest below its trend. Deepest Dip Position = 555.70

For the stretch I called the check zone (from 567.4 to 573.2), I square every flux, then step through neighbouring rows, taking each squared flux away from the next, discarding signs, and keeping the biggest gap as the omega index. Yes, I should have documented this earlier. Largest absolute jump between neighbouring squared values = 0.5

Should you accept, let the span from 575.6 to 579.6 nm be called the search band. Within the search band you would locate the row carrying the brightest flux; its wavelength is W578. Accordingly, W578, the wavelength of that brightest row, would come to 575.70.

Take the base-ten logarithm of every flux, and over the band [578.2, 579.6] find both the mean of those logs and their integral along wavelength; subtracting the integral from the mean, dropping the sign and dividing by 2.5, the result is 0.02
